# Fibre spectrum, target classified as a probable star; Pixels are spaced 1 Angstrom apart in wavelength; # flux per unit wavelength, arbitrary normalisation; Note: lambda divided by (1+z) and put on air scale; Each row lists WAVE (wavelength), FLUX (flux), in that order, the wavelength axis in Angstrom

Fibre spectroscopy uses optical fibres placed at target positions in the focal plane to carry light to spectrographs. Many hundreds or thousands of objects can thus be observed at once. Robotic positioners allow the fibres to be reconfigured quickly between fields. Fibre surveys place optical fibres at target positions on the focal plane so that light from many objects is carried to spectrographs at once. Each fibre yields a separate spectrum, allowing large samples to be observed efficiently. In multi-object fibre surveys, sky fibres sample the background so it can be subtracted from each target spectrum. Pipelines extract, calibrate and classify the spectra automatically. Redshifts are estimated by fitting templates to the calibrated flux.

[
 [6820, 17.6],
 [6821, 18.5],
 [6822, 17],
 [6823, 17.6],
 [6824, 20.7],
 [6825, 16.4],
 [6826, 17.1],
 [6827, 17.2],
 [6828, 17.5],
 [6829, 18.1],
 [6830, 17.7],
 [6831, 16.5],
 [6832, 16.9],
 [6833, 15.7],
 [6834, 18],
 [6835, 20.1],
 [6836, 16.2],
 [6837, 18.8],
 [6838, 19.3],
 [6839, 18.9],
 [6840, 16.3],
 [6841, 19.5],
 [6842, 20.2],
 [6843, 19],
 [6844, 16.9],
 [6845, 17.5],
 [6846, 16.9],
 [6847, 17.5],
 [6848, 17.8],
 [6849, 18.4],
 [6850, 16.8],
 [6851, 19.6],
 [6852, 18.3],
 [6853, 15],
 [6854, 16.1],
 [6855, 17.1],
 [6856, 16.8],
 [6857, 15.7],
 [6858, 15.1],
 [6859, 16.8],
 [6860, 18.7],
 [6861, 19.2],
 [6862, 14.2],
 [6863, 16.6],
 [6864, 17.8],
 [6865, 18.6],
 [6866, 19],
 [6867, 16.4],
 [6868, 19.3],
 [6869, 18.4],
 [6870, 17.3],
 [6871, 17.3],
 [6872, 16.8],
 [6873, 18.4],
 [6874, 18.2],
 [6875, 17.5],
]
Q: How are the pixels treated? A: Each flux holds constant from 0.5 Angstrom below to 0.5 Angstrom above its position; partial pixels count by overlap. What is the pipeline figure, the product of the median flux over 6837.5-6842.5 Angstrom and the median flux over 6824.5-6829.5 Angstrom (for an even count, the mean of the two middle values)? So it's 332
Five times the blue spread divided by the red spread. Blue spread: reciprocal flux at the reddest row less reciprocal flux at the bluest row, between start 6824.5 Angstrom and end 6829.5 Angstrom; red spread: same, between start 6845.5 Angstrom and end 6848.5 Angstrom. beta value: 10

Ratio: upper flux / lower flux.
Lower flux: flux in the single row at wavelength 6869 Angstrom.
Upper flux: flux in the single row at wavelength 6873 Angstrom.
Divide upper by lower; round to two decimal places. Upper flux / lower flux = 1.00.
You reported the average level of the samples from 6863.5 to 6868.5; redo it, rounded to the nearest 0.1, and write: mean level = 18.2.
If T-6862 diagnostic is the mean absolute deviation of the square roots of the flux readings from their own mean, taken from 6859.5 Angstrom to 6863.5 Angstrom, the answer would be 0.216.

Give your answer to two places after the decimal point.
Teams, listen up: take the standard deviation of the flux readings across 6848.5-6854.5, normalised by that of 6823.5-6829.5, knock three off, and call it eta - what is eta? -1.87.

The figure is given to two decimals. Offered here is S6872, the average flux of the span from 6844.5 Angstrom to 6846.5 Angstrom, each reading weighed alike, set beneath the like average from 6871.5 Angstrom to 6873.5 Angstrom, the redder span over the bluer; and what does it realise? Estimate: 1.02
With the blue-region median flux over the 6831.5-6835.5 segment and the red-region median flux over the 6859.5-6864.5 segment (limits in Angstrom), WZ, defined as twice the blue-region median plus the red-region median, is 52.7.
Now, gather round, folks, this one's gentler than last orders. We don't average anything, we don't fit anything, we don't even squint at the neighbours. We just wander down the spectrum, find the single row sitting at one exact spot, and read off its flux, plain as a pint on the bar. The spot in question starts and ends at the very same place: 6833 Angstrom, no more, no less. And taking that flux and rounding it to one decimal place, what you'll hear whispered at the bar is 15.7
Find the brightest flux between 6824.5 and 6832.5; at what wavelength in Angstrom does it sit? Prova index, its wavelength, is 6829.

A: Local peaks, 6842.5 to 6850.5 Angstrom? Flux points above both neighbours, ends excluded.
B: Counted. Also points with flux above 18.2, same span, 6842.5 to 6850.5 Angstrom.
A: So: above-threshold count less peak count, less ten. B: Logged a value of -10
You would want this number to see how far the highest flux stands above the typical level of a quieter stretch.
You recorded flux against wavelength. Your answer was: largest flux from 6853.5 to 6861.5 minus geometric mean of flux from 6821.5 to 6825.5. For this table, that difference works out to 1.3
